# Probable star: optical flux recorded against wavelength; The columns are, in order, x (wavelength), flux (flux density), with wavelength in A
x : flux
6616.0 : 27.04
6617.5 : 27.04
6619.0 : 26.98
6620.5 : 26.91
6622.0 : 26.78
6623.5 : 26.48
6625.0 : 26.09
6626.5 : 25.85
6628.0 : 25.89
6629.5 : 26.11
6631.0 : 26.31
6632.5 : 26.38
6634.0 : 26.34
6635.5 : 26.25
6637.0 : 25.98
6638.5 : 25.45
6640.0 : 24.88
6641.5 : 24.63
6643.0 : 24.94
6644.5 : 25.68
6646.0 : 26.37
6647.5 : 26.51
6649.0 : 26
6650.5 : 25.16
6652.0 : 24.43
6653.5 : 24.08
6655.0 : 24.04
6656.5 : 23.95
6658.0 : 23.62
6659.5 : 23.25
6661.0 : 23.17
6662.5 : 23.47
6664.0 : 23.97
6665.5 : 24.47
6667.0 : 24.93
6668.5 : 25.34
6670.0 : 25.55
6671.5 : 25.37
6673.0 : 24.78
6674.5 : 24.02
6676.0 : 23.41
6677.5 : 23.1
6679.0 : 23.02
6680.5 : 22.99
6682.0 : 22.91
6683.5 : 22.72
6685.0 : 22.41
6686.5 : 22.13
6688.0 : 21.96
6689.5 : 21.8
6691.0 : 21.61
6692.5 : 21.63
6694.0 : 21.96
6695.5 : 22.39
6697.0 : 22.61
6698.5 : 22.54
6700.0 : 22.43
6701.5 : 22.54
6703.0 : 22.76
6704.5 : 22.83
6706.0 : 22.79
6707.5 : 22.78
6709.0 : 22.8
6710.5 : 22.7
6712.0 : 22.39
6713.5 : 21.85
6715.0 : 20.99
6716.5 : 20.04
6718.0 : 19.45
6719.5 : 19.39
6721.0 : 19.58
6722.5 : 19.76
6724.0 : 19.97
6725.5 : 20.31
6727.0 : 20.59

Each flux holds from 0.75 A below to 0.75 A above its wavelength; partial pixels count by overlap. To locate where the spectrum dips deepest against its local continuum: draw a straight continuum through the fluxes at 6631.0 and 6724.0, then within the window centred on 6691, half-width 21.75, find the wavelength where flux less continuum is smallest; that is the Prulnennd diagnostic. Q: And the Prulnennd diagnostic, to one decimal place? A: 6691.0 A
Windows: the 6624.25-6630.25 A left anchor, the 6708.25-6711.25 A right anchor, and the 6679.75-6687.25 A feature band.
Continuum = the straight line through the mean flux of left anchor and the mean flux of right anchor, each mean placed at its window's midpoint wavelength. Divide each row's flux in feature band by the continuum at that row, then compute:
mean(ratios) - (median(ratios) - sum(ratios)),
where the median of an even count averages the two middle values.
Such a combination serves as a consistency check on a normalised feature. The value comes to 4.75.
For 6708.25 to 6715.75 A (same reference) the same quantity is 4.87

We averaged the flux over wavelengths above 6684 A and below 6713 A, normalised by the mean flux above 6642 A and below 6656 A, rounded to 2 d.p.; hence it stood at 0.89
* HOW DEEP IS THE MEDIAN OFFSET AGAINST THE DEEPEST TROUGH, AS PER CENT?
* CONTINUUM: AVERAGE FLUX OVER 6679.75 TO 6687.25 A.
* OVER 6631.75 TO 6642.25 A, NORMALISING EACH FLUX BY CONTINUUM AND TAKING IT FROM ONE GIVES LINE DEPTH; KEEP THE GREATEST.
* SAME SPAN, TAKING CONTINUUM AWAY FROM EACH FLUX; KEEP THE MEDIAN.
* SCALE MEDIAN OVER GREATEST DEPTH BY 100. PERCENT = -3792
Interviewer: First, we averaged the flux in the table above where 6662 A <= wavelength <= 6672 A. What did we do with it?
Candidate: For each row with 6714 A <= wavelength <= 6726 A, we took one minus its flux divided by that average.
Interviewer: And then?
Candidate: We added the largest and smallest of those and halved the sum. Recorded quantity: 0.18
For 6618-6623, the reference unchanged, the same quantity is -0.09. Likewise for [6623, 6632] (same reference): -0.06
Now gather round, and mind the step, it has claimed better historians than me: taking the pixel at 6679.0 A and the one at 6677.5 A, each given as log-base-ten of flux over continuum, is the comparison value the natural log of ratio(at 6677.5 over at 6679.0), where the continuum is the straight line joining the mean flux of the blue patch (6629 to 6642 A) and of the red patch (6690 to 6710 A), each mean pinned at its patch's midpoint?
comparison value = -0.01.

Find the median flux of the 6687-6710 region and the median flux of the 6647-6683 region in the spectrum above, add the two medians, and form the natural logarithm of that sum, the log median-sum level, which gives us 3.84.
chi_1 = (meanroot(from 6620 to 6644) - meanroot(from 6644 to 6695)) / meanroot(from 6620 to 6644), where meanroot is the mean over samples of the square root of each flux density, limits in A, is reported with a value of 0.042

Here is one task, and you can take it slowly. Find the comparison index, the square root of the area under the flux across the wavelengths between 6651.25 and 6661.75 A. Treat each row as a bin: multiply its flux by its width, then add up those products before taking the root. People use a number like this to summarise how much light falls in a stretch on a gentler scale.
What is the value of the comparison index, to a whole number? 16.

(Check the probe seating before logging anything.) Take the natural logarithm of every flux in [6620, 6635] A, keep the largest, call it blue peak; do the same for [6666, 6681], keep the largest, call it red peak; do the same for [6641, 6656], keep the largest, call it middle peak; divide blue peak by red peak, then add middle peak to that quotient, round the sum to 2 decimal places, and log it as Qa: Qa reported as 4.29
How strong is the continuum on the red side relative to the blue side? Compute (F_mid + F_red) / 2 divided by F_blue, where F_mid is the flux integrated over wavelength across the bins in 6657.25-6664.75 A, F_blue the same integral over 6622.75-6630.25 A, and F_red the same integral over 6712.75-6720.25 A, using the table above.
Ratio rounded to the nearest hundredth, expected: 0.84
